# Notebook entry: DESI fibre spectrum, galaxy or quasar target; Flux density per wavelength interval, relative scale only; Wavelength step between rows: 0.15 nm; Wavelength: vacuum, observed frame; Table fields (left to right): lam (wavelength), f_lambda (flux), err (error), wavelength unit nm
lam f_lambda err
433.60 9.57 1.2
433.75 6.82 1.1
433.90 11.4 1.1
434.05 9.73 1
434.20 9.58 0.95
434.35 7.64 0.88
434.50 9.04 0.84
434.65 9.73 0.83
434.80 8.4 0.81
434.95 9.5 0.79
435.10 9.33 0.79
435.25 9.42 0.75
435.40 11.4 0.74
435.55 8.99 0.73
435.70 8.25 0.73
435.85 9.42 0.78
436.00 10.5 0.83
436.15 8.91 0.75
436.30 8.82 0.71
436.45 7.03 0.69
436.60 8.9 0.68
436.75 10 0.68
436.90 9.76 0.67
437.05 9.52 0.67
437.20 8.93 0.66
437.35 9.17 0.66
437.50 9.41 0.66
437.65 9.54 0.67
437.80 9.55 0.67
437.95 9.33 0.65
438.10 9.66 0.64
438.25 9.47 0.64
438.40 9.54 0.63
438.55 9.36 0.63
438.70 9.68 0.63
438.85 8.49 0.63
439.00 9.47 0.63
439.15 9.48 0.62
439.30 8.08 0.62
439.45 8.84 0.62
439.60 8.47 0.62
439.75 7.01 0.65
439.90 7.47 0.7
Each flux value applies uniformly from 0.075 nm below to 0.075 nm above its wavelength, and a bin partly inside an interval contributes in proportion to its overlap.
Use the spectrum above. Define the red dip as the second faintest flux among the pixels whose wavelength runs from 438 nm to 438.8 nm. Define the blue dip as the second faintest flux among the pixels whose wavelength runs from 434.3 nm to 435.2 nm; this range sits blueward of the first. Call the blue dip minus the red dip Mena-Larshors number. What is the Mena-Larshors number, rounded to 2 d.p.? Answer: -1.07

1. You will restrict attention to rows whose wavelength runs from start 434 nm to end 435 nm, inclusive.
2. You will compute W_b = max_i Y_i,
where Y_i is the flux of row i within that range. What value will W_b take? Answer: 9.73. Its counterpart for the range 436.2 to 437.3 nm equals 10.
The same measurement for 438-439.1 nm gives 9.68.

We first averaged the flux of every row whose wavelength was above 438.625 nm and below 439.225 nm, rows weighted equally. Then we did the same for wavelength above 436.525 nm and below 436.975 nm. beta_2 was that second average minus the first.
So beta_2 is 0.3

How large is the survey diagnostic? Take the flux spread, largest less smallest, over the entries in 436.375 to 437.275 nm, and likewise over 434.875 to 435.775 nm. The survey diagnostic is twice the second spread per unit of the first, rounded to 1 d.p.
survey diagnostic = 2.1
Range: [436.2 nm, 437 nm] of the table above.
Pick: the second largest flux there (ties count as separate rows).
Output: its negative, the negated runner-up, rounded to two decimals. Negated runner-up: -9.76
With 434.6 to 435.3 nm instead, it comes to -9.50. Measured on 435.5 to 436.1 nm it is -9.42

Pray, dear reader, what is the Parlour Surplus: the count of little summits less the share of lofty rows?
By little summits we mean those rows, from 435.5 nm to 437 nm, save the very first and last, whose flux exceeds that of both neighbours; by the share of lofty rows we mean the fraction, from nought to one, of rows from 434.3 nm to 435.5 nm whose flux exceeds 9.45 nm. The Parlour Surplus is 1.6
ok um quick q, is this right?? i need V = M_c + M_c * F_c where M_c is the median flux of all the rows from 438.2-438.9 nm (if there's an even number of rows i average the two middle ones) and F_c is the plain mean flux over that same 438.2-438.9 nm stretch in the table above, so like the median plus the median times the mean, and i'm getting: 98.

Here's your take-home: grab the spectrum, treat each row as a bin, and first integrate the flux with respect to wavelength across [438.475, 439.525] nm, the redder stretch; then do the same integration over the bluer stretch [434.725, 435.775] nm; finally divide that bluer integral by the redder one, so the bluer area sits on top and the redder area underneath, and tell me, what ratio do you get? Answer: 1.03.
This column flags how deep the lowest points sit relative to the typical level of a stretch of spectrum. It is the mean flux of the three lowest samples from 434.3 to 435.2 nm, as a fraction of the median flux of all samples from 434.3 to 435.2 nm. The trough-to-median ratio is 0.910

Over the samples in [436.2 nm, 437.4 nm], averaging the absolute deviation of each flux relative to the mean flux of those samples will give 0.60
